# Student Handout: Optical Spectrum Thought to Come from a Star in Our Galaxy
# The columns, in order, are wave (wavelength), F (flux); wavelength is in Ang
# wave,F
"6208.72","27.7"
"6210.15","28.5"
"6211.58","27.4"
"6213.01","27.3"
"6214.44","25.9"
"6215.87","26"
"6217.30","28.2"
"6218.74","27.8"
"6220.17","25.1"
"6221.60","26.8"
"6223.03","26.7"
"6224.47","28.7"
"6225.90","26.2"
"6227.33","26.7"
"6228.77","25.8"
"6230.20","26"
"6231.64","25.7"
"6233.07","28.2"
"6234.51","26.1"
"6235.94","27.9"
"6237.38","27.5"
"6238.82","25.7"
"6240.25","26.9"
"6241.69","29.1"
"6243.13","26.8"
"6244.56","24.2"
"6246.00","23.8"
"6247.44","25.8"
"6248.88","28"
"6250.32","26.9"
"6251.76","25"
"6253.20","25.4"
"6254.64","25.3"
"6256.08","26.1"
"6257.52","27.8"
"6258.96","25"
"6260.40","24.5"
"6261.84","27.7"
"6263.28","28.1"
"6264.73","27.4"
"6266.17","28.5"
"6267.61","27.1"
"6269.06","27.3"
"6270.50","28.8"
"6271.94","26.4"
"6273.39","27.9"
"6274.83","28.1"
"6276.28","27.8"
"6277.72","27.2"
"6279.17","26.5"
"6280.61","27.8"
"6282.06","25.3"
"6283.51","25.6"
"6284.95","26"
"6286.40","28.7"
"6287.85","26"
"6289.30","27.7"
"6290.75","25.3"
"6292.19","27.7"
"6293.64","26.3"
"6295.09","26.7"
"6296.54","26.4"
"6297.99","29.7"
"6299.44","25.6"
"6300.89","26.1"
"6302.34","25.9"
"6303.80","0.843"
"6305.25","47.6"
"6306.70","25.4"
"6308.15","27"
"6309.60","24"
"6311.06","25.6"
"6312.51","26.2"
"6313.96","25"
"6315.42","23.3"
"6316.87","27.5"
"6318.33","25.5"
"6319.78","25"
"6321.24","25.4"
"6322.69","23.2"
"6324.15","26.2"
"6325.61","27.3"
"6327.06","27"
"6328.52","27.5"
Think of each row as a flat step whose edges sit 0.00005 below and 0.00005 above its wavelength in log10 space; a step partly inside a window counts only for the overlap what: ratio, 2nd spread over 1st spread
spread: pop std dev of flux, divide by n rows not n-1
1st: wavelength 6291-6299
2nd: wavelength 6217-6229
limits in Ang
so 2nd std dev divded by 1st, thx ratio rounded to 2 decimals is 0.86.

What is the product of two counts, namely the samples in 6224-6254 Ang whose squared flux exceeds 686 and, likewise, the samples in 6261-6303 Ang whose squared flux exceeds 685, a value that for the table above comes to 231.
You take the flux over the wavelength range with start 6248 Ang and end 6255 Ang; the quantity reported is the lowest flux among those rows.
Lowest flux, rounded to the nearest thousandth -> 25.000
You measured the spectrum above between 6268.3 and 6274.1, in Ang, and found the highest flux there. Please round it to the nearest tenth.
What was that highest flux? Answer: 28.8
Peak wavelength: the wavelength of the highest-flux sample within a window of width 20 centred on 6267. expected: 6270.50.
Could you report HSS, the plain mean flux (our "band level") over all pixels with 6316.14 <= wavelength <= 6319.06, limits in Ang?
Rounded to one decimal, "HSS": 26.5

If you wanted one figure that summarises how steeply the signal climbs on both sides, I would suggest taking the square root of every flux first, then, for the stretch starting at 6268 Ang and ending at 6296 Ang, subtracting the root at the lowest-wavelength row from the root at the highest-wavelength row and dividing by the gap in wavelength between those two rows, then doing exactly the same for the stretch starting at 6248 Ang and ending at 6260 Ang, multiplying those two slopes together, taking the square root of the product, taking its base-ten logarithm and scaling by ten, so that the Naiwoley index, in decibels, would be -21.0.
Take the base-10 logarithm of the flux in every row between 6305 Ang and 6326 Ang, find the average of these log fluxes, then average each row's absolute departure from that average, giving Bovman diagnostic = 0.039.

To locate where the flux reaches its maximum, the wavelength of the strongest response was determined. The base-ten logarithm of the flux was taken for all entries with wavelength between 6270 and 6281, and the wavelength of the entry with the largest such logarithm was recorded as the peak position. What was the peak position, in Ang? 6270.50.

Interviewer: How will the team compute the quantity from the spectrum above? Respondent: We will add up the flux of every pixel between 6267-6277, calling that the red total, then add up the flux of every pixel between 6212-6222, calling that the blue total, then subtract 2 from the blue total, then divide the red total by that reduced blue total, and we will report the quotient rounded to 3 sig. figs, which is 1.04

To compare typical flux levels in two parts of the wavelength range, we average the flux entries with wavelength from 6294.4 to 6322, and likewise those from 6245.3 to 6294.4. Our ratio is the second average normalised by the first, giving 1.039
